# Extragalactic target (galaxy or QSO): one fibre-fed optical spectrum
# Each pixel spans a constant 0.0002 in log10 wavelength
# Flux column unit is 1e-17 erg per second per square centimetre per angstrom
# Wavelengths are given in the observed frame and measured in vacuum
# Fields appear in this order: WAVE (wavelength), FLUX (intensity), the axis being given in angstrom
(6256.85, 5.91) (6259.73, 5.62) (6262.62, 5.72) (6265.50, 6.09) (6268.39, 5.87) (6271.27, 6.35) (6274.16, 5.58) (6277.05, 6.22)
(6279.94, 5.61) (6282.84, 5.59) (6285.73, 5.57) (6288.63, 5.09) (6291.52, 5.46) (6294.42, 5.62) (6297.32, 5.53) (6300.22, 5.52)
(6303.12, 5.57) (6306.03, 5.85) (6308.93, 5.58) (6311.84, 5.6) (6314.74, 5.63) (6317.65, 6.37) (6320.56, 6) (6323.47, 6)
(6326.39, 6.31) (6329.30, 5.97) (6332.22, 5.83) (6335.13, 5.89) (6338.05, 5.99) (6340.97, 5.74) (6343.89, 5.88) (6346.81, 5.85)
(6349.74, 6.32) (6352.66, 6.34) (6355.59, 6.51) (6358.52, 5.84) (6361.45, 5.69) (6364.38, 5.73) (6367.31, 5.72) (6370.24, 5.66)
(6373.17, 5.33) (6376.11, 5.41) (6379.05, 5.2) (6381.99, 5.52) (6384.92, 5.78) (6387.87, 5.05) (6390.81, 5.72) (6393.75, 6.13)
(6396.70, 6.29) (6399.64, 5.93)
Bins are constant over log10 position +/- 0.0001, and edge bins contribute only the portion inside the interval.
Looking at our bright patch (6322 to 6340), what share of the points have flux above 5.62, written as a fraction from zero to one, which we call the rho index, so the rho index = 1.0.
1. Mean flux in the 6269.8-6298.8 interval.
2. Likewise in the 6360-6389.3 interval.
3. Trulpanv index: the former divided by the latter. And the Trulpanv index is 1.03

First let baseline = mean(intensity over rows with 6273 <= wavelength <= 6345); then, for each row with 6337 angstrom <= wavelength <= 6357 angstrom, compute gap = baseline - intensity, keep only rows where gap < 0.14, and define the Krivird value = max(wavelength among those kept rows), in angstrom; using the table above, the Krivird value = 6355.59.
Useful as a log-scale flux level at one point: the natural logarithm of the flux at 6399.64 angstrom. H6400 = 1.78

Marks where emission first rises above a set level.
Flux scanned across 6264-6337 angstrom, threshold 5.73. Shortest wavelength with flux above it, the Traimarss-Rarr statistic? 6265.50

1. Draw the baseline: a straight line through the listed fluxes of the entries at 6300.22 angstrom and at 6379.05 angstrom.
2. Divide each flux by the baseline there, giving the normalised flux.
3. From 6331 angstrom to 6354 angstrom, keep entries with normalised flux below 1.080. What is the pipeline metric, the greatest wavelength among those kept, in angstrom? 6340.97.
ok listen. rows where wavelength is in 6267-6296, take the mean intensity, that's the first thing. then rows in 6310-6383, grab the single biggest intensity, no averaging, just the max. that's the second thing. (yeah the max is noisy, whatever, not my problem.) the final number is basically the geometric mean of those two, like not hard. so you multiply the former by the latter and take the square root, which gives 6.09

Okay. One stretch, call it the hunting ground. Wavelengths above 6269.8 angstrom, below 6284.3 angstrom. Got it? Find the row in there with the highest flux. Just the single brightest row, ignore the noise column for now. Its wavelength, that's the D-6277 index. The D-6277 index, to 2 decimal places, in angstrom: 6271.27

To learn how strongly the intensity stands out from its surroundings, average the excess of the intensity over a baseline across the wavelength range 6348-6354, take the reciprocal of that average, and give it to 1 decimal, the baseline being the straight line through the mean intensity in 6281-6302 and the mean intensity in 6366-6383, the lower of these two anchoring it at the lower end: 1.2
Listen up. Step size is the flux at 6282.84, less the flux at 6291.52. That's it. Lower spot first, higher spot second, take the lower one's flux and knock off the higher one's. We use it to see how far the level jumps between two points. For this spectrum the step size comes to 0.1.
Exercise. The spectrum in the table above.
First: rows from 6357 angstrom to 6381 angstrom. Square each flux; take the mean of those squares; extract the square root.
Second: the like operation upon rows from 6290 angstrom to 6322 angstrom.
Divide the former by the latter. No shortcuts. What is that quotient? 0.98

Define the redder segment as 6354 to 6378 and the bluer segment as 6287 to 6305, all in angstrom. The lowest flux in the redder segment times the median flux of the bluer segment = 29.4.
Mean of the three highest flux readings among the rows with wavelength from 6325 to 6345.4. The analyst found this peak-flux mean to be 6.1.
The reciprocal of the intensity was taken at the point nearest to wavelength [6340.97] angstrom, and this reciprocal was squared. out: 0.0304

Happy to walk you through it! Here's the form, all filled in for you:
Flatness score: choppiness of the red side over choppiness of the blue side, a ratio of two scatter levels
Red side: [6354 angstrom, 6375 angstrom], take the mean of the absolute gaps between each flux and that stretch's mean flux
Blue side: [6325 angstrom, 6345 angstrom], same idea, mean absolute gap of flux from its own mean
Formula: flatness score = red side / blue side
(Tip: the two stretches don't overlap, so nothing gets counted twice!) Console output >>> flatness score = 1.8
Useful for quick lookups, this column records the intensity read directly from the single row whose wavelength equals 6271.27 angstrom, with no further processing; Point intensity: 6.35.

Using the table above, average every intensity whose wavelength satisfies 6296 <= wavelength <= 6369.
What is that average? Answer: 5.9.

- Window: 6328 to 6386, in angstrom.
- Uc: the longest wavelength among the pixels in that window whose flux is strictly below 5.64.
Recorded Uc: 6381.99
